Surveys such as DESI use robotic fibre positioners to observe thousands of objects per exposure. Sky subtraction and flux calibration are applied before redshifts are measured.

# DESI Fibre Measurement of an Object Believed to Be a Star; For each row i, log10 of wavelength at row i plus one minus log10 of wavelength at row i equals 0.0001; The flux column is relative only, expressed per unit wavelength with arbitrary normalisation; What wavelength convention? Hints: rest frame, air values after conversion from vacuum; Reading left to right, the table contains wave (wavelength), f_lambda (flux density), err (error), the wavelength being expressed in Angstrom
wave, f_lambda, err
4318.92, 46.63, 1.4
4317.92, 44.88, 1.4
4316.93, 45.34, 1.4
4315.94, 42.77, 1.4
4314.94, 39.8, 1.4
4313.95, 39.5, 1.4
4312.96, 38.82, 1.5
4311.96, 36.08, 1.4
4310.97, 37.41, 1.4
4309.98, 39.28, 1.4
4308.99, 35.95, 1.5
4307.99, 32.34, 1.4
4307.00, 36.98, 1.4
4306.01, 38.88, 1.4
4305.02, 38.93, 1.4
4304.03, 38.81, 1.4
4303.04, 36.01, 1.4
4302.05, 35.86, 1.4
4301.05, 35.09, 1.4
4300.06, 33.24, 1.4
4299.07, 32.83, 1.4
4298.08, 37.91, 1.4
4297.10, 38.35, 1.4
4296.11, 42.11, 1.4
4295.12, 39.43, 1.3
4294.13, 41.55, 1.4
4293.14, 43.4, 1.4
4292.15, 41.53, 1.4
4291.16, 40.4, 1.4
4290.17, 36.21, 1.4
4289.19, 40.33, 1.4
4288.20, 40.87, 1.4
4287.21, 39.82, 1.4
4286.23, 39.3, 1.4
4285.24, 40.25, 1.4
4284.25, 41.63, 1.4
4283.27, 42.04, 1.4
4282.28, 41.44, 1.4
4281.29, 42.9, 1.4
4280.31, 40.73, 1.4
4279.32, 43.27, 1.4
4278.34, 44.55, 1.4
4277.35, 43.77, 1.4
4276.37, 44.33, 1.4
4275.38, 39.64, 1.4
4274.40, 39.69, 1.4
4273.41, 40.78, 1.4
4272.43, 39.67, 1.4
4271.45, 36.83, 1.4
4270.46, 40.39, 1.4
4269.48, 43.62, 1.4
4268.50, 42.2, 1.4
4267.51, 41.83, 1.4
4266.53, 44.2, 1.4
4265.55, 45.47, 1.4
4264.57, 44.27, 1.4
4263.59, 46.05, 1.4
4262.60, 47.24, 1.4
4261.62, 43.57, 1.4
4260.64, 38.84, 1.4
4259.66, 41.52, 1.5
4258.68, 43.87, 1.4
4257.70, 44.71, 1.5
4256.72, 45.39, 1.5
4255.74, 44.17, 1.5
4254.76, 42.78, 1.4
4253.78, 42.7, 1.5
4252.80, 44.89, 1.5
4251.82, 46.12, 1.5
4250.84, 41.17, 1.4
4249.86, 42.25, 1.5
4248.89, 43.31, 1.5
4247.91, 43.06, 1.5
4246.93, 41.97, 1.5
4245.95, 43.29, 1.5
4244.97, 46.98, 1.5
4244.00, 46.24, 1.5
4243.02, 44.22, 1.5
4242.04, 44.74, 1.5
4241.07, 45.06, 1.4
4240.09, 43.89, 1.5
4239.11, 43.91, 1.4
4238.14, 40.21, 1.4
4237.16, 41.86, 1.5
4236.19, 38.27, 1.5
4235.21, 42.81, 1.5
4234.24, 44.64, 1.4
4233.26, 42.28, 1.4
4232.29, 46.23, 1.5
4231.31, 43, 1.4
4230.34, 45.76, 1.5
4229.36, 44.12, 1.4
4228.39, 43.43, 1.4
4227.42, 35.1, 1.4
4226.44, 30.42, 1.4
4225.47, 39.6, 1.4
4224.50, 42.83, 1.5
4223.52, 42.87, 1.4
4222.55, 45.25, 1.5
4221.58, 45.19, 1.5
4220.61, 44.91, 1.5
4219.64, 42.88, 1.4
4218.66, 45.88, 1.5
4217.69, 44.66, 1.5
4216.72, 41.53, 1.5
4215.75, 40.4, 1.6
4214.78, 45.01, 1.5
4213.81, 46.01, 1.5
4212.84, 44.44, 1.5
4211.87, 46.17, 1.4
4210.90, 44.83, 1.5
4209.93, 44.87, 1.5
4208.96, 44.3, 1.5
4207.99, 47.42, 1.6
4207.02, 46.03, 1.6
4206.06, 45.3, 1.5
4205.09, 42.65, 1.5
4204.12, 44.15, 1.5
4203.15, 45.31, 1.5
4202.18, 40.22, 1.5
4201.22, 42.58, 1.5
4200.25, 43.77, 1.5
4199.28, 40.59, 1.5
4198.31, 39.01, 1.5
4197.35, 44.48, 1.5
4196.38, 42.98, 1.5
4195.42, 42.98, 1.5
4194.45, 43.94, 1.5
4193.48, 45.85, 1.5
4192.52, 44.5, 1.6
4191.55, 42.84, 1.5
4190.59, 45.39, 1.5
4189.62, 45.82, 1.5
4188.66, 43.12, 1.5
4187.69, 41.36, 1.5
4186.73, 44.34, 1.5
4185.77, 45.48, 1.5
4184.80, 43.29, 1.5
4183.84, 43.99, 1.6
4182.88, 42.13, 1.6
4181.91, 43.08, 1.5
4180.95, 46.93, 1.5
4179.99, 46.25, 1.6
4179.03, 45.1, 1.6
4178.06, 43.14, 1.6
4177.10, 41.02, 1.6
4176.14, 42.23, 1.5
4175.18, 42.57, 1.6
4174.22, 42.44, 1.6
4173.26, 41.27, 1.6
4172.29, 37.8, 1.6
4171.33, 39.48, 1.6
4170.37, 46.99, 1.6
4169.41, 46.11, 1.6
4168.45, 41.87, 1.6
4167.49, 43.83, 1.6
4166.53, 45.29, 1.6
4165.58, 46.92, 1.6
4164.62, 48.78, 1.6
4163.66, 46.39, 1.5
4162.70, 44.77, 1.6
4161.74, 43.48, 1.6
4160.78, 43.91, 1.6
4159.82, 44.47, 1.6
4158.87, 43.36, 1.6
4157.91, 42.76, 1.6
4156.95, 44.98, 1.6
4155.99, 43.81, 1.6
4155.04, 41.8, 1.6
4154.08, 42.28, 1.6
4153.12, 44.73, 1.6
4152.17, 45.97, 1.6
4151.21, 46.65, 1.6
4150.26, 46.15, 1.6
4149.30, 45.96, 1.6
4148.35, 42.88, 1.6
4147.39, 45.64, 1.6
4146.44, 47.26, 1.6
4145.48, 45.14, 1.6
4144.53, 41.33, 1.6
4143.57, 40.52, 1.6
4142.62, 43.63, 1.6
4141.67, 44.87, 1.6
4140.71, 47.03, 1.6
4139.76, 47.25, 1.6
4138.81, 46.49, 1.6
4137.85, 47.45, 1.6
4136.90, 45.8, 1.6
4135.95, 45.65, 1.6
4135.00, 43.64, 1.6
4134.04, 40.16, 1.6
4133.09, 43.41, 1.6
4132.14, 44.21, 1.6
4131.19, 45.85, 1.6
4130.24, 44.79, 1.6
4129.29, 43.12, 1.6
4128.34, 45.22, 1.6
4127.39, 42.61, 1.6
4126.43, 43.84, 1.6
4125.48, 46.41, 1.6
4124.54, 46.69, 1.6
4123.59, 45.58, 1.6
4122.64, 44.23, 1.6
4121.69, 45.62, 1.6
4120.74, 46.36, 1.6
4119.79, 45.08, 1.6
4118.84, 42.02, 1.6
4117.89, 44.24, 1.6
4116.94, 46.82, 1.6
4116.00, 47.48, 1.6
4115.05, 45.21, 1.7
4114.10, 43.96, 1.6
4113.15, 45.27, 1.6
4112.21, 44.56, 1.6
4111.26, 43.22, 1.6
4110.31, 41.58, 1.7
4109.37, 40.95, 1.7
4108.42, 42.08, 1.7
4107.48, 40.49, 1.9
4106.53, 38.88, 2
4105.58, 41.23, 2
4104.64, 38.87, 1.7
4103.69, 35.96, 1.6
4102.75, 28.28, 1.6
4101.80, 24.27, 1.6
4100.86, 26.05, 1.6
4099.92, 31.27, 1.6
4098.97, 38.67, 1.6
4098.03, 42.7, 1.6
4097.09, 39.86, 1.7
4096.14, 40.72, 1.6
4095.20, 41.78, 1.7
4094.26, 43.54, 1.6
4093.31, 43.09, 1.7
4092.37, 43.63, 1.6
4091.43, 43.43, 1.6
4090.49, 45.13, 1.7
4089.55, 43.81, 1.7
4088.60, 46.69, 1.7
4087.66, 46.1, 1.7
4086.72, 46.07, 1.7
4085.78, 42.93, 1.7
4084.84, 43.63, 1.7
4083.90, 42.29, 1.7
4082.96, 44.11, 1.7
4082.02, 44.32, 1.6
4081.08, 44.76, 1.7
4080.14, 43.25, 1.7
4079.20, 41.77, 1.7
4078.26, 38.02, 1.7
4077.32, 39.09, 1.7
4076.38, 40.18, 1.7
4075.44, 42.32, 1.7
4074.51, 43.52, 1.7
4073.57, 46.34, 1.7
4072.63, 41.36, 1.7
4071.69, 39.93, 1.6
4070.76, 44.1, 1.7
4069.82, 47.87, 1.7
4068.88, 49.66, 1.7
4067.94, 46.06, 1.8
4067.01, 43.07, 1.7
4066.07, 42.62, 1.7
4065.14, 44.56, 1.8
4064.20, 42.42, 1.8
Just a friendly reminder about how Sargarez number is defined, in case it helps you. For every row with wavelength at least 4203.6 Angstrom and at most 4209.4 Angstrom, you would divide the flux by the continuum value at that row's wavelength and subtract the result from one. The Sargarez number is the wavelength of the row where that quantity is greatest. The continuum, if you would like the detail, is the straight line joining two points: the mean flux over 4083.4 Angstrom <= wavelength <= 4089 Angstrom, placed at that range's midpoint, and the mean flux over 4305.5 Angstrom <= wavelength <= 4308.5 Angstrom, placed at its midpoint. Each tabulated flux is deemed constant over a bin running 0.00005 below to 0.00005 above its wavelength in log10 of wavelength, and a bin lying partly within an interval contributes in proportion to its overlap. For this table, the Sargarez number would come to 4205.09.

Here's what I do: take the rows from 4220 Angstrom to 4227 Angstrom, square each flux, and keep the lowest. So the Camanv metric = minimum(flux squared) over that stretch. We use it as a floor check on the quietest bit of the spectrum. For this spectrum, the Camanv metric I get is 925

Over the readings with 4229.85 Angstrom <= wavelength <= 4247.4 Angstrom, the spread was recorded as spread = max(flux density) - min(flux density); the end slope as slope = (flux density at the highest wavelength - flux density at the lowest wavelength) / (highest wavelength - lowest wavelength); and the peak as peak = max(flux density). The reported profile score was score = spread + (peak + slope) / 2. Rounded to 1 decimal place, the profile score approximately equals 32.1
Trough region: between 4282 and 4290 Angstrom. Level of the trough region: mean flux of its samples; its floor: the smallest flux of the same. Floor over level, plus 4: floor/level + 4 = 4.97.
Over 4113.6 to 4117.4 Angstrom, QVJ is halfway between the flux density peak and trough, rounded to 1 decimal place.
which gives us 45.7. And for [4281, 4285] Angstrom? 42.2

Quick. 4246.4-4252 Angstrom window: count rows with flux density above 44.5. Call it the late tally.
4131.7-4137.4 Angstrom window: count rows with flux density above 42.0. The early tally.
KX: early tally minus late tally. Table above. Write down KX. 4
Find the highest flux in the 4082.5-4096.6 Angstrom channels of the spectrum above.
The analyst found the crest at 46.69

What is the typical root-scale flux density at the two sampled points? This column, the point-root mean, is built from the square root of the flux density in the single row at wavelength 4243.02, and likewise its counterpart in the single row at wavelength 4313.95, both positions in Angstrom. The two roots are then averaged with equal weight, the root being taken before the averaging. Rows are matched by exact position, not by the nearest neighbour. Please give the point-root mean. 6.47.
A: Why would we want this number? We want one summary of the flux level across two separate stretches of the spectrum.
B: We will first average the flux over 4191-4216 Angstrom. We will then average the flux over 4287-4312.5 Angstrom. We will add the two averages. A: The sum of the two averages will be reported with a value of 81.9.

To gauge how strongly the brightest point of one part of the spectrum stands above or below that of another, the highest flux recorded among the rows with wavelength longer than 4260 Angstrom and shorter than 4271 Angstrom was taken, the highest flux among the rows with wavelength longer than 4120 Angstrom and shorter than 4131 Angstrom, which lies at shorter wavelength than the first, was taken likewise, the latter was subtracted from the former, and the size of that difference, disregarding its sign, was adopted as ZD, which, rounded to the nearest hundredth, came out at 0.55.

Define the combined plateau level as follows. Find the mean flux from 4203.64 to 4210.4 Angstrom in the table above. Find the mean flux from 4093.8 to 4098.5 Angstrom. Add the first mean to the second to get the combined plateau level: 87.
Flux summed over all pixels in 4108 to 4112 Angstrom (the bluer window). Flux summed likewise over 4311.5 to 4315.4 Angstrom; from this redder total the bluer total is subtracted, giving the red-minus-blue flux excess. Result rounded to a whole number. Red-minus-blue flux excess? -14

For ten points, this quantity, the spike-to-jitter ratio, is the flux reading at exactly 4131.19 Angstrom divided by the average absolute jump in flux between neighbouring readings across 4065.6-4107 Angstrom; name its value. 20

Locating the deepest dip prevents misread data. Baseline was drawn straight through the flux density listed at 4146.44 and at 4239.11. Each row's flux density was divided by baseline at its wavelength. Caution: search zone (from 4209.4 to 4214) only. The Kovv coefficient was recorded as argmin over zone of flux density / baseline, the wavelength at 4212.84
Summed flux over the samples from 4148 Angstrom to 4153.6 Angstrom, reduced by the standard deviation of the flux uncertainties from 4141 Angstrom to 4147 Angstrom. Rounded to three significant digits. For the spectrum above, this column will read 272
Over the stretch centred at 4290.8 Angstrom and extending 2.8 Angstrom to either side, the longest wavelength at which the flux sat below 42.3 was 4292.15 Angstrom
